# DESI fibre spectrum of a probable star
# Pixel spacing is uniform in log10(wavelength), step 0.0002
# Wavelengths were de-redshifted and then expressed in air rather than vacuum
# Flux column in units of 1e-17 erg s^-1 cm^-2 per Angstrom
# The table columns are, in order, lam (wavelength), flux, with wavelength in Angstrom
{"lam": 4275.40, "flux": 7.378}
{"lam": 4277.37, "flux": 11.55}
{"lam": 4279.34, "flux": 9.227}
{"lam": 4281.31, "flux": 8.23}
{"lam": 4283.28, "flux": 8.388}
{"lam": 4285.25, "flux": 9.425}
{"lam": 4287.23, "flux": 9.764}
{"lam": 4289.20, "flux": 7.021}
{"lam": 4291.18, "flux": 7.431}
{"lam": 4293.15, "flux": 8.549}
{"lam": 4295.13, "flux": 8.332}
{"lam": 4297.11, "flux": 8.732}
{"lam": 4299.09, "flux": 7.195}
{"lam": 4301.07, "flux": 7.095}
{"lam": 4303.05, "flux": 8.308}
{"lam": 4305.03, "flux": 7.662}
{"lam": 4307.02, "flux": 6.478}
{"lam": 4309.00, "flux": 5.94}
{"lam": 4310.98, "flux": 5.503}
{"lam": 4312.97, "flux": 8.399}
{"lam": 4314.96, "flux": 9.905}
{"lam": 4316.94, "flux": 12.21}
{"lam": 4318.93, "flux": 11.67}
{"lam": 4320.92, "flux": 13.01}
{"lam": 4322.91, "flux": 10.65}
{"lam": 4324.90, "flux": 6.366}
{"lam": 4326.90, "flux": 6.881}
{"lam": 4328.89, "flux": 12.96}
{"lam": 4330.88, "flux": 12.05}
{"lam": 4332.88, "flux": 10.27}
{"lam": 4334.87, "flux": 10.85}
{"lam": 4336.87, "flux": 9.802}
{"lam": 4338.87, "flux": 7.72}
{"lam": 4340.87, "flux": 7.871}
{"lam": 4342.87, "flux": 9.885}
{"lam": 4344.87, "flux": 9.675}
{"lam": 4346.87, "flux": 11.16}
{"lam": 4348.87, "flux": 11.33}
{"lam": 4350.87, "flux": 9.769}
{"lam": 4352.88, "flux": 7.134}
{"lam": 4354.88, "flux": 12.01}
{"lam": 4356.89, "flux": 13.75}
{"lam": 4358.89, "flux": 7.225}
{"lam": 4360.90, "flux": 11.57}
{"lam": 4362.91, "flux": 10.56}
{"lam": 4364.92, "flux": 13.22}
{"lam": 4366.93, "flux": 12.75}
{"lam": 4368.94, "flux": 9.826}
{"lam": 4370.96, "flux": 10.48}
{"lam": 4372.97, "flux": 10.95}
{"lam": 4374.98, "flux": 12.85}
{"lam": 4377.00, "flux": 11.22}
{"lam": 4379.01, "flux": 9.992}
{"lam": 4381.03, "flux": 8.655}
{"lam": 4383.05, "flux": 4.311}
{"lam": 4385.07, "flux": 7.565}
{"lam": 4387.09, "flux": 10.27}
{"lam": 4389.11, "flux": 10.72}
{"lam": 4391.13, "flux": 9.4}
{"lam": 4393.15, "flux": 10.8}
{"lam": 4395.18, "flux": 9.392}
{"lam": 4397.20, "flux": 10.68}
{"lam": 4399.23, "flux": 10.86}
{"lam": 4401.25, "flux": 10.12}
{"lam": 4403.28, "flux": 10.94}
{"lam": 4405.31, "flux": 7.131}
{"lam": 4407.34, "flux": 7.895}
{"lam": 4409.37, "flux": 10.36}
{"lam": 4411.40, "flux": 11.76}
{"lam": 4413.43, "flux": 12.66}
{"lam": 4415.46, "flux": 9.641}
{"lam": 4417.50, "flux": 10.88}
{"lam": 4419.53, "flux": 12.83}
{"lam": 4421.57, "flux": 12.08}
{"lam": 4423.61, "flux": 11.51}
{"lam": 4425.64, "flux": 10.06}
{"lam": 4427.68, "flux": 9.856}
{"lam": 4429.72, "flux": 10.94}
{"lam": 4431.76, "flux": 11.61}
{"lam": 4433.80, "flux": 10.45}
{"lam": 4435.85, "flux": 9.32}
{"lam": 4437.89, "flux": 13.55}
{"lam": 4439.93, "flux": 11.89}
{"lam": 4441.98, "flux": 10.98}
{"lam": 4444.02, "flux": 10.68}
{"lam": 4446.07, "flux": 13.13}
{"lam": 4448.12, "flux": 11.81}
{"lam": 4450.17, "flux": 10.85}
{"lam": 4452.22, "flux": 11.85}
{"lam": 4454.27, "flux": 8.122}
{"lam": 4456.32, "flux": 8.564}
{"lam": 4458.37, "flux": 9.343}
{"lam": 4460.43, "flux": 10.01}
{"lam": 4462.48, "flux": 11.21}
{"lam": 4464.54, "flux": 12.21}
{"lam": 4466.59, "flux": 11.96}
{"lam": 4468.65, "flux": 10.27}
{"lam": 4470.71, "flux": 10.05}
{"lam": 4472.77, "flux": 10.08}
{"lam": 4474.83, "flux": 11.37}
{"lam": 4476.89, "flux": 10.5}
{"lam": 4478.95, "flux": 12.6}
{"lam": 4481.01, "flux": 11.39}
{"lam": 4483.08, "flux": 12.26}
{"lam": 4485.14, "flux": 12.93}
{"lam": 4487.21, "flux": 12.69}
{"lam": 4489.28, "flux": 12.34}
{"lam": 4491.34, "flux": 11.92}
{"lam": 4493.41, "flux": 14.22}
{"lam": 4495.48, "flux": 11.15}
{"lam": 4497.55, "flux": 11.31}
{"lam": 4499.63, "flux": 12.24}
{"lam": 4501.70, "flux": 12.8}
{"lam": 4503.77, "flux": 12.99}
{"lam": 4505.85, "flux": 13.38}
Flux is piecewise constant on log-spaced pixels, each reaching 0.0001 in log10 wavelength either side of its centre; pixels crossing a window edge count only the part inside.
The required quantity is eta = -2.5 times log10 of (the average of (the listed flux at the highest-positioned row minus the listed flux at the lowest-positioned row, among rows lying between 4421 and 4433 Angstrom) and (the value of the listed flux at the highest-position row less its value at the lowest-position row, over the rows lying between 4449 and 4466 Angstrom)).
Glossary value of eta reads 0.88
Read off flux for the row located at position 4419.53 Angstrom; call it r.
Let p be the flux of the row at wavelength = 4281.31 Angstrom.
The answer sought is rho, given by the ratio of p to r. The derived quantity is 0.64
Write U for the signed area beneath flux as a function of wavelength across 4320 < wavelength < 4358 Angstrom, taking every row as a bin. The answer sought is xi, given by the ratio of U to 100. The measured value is 3.86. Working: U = 386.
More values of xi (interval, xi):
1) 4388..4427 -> 4.10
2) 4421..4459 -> 4.13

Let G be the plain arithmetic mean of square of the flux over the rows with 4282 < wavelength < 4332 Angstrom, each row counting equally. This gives 82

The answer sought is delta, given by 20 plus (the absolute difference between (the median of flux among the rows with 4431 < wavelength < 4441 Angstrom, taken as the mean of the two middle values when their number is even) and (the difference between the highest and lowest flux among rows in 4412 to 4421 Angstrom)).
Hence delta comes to 28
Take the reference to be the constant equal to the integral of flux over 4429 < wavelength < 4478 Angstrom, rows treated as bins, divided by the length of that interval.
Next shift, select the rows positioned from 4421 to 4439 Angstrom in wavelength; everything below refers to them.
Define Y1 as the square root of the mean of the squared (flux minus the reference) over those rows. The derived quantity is 1.24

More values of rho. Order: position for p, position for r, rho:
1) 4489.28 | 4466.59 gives 1.03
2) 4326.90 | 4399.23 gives 0.63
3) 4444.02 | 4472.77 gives 1.06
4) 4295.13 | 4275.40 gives 1.13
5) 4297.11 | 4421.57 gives 0.72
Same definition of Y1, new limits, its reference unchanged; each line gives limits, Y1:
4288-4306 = 3.12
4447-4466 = 1.48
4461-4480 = 0.95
